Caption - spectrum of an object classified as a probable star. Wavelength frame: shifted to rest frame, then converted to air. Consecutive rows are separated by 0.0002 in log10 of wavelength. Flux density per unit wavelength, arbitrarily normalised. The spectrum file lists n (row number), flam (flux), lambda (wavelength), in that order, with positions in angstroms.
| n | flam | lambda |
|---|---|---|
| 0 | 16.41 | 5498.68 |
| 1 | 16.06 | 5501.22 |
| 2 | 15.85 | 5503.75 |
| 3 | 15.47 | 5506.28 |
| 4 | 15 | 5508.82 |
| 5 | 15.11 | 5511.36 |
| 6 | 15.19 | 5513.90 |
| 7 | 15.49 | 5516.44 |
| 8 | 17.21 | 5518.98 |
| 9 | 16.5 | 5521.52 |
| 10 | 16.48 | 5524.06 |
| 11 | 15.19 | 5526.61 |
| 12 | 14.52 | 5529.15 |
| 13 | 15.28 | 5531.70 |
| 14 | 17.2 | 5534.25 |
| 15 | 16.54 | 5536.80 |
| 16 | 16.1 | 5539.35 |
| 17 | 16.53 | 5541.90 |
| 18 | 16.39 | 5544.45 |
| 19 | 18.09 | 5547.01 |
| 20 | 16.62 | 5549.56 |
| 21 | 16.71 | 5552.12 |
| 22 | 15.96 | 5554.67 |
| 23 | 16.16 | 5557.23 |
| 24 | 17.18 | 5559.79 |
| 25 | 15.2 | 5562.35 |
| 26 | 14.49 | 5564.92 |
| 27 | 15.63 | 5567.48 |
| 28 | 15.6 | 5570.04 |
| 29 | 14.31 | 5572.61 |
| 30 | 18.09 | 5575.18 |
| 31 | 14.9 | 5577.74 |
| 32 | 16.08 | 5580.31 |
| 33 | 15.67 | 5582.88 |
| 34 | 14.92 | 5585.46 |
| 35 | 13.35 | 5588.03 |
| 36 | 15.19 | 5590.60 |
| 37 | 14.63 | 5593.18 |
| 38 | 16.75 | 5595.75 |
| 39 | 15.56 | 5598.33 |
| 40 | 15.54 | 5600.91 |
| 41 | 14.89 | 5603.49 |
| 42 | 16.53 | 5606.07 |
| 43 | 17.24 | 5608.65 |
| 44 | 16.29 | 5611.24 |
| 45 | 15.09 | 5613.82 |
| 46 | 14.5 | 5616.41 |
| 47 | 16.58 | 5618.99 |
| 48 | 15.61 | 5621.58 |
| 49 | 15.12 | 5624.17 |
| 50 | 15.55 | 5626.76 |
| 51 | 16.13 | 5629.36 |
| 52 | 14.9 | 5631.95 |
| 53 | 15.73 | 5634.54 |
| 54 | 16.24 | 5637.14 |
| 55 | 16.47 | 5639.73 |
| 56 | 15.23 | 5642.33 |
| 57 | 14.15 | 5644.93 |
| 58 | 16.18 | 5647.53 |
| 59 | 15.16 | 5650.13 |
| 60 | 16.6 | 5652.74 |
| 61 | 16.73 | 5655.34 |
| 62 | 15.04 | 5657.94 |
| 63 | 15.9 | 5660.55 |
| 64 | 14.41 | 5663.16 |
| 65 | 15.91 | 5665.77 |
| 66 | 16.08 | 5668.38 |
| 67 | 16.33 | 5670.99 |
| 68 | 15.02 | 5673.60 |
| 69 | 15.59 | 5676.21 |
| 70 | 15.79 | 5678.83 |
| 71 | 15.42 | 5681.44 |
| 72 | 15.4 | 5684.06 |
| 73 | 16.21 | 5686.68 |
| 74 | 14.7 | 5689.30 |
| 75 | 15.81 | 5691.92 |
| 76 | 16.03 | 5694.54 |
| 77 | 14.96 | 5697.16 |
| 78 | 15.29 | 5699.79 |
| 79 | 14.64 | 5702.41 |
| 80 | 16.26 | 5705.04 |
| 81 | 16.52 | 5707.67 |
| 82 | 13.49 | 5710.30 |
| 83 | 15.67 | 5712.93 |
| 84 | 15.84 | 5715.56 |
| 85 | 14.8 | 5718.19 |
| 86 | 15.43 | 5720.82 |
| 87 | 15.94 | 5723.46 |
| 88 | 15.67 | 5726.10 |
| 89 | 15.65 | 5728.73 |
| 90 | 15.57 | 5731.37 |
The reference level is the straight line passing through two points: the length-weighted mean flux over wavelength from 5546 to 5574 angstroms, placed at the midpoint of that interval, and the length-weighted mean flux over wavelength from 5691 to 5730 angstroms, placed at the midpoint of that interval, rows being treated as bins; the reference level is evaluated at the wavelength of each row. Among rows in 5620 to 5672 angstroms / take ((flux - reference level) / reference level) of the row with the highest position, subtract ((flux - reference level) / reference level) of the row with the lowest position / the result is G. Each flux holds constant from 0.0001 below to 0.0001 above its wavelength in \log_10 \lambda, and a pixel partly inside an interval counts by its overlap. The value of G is 0.06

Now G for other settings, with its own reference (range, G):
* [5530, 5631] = 0.07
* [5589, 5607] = 0.09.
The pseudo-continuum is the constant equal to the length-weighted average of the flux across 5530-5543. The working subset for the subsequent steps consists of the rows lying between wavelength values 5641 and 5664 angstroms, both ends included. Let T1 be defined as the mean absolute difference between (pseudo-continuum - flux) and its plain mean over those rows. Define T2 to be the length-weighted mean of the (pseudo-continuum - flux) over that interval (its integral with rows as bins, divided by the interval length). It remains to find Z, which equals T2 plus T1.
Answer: 1.52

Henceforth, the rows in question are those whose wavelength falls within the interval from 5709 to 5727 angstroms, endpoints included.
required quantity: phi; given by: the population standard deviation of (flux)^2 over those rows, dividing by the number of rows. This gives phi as 24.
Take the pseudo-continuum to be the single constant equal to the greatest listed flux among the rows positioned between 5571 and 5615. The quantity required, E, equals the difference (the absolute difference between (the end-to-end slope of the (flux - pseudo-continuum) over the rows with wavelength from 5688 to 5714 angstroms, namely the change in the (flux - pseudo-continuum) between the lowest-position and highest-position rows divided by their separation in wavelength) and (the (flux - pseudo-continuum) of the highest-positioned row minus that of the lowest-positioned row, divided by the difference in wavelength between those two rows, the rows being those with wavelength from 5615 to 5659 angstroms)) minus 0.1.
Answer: -0.072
